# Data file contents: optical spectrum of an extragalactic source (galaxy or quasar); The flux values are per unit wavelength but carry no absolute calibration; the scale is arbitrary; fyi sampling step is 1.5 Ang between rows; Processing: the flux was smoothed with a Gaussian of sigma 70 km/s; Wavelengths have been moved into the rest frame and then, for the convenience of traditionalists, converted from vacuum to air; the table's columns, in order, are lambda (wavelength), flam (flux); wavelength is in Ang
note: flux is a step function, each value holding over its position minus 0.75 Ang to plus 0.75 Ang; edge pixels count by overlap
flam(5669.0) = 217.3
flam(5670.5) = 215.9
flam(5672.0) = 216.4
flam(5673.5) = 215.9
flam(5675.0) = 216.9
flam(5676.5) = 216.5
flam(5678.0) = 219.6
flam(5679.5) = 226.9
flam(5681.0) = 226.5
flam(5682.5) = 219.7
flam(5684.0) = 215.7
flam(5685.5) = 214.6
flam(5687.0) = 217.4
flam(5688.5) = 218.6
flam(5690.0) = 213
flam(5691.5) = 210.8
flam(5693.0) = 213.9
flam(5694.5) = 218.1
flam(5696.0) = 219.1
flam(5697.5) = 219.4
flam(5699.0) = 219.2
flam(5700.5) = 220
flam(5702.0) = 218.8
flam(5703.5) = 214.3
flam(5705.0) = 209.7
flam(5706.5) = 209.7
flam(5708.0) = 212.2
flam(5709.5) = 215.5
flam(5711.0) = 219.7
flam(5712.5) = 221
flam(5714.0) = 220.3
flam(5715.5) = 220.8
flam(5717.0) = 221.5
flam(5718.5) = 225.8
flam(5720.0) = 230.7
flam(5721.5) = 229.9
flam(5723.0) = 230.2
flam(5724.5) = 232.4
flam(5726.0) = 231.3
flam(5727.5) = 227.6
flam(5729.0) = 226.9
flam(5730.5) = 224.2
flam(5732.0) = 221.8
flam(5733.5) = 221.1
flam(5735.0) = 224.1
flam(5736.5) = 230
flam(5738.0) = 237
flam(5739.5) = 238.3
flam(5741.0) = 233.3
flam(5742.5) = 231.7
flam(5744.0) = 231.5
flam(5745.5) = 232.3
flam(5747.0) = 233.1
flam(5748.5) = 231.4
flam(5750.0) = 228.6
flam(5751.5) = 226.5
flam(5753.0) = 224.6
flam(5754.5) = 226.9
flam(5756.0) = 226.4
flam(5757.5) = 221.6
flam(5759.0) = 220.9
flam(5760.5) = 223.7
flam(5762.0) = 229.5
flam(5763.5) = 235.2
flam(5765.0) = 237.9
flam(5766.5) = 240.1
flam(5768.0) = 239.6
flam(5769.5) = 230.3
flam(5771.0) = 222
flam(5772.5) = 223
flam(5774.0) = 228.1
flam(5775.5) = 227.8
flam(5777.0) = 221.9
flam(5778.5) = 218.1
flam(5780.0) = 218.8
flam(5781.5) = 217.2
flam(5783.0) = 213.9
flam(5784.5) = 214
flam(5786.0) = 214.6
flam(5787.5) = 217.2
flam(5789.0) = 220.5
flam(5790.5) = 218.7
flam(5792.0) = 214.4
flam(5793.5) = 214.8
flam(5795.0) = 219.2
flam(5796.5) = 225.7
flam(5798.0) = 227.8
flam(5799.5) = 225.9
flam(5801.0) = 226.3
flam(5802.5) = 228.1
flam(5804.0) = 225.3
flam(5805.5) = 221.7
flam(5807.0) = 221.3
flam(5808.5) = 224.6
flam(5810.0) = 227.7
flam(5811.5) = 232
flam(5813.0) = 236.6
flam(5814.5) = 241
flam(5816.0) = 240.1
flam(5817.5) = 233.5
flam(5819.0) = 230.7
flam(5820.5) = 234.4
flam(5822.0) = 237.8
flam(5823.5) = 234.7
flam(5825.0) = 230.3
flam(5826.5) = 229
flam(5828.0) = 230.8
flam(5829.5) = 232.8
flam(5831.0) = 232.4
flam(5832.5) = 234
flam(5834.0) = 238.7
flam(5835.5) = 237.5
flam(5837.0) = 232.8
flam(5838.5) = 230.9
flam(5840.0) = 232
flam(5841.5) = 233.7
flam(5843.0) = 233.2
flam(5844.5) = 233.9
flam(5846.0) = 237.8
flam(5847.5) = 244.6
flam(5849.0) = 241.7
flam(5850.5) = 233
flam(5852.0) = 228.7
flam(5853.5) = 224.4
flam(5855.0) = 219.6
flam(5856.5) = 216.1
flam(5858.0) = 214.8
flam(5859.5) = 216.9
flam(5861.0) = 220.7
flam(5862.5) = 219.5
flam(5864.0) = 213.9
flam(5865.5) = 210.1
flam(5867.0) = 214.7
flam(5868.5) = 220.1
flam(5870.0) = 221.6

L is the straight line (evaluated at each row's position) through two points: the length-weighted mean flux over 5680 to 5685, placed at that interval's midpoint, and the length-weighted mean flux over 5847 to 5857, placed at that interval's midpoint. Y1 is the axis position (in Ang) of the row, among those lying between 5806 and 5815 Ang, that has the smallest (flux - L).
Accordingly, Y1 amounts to 5807.0 Ang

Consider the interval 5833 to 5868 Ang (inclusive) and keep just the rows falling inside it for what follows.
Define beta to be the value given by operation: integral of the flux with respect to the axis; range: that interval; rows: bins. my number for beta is 7957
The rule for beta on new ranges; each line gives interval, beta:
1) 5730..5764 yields 7766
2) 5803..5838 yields 8124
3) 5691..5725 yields 7469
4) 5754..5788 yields 7642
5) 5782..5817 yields 7840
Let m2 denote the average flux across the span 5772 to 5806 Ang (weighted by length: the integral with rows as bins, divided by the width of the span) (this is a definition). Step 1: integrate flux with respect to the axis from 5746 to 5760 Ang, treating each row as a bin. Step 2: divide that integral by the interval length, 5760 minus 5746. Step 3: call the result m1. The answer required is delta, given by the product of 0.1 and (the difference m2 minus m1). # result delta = -0.6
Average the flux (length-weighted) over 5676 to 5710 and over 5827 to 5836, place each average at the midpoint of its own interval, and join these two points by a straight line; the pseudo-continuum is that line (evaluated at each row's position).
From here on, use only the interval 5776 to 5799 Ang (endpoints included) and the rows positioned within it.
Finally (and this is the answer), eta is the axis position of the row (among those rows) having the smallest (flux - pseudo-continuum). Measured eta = 5792.0 Ang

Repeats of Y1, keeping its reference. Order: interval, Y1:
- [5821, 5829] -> 5826.5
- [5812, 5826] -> 5825.0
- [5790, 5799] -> 5792.0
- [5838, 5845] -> 5838.5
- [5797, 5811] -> 5807.0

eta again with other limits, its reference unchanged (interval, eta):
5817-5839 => 5826.5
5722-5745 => 5733.5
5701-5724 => 5706.5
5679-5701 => 5691.5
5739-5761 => 5759.0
